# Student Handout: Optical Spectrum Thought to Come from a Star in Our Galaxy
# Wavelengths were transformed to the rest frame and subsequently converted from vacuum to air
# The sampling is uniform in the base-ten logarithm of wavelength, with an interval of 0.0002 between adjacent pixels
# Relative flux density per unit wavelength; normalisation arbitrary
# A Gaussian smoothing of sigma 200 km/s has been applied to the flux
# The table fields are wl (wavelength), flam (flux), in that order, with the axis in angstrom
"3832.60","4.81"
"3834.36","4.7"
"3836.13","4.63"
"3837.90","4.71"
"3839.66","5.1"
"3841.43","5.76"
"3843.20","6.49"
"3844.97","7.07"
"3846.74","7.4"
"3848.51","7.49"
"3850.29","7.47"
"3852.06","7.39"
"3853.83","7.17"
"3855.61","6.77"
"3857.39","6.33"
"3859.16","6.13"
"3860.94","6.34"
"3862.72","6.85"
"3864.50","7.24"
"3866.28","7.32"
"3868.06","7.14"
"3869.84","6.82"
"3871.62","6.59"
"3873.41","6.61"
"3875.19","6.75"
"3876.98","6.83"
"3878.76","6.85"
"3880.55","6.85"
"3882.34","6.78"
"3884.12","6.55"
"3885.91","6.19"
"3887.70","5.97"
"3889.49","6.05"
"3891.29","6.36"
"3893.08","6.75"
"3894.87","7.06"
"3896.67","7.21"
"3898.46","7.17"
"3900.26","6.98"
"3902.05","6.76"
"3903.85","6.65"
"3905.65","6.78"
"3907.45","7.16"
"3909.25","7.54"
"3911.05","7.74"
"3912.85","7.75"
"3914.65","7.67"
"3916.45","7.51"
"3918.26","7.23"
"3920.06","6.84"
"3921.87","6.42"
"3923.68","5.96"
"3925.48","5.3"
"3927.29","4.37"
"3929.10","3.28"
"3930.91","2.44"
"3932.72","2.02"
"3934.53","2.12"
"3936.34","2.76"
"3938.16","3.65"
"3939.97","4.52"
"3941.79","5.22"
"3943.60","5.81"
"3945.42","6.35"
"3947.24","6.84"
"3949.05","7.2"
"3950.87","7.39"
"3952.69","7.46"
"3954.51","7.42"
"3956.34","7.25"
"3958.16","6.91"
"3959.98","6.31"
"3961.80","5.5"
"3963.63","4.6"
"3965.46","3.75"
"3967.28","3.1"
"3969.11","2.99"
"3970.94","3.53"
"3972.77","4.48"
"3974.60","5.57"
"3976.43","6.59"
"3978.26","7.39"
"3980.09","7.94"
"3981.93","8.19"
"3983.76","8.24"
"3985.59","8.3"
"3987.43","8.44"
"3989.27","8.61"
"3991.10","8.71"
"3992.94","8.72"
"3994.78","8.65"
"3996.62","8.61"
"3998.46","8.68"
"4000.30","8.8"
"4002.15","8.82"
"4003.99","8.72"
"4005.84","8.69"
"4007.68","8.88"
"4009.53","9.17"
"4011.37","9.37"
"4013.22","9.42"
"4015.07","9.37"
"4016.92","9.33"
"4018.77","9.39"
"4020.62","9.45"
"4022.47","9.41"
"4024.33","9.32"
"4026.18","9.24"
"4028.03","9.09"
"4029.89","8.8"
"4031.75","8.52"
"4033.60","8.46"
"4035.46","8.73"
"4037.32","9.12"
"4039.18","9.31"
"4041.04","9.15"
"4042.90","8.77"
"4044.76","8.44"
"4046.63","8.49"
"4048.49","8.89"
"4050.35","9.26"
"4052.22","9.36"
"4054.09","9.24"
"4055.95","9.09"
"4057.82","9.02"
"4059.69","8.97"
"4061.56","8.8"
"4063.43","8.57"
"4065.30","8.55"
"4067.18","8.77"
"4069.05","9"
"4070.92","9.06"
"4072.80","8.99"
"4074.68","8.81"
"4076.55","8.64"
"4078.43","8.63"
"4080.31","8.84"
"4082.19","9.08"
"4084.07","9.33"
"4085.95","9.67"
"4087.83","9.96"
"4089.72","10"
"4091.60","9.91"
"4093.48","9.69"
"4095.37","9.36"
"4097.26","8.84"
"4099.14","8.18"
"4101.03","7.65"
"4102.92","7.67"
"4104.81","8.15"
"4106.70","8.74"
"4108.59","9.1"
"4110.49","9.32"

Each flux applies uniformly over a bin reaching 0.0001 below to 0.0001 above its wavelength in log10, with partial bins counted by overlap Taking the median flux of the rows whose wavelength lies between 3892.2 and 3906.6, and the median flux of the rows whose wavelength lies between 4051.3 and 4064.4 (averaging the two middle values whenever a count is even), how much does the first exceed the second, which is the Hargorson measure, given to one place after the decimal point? -2.1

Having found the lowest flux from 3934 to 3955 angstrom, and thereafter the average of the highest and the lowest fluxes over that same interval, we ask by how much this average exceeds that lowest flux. 2.67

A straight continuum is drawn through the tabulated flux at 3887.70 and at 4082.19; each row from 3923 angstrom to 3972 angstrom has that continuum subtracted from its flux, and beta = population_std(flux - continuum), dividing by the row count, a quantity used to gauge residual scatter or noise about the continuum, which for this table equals 1.8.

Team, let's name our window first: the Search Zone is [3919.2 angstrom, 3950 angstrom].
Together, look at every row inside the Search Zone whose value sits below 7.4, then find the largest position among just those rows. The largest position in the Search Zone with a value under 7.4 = 3949.05 angstrom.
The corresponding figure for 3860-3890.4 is 3889.49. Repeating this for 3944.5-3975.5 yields 3974.60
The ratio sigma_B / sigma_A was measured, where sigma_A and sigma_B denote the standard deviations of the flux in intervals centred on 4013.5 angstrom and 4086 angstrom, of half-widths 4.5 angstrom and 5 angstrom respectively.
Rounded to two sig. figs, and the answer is 4.2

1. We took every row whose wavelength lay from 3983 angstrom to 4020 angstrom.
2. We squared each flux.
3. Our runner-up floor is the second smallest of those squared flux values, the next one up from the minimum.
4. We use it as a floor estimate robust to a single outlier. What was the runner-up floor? 69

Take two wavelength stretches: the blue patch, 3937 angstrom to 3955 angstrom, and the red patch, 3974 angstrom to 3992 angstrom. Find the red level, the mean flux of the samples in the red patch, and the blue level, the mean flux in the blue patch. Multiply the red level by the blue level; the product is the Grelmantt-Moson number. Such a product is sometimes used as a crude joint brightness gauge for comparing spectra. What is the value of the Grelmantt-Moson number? 48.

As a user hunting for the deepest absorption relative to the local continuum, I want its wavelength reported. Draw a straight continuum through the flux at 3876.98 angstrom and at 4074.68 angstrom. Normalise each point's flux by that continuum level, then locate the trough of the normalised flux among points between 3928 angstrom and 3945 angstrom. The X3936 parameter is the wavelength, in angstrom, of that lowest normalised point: 3932.72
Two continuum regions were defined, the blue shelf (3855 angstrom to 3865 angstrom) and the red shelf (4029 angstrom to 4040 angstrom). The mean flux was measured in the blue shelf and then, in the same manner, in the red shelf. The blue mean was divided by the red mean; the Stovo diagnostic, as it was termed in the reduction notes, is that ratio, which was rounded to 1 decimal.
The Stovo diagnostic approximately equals 0.7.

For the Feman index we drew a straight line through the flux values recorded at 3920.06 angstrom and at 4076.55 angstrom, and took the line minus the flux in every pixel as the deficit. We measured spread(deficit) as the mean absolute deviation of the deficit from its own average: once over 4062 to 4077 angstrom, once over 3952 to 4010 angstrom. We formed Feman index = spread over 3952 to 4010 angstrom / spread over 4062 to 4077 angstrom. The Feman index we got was 9.5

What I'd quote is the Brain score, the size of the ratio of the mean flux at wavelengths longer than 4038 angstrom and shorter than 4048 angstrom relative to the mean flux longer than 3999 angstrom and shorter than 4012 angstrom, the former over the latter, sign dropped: 1.0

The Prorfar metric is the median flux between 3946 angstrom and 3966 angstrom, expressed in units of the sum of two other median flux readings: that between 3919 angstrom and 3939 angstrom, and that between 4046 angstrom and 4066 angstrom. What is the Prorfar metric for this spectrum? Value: 0.548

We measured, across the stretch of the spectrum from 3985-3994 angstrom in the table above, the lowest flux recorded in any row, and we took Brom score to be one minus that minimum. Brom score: -7.3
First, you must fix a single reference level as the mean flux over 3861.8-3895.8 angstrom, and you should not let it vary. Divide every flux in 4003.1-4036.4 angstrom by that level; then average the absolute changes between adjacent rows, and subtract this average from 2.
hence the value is 1.98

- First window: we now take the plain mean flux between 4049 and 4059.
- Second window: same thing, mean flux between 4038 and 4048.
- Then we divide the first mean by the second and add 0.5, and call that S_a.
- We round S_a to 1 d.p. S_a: 1.5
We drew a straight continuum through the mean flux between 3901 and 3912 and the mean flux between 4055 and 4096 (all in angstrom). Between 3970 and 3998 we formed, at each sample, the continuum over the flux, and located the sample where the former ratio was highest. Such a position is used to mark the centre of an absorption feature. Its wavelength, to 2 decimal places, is 3970.94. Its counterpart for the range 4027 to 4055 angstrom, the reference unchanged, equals 4044.76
